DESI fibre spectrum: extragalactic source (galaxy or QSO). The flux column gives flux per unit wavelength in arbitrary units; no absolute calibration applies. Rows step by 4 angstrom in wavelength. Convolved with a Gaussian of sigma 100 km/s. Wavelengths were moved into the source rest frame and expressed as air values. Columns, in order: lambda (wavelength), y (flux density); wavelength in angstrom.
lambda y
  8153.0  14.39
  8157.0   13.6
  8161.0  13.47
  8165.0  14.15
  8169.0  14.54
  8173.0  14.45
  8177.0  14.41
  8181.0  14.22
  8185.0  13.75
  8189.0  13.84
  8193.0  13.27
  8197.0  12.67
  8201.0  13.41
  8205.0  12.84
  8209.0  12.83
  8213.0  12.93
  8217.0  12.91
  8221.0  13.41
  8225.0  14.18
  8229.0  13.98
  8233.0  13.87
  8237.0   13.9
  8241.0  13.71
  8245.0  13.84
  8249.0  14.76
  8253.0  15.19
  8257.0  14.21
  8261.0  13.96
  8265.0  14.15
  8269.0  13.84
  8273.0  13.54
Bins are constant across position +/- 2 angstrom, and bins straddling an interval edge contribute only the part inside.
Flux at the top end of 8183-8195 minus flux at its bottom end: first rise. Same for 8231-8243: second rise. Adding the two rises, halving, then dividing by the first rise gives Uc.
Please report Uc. 0.7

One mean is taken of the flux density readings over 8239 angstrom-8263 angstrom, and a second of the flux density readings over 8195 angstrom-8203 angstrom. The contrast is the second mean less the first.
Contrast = -1.2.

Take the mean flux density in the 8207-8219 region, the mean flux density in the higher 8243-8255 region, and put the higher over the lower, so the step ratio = 1.13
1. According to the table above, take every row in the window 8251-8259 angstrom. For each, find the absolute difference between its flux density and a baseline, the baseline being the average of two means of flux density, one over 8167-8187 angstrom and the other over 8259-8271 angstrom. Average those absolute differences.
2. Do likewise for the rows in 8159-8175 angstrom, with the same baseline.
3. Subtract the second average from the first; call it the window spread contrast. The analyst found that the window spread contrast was 0.22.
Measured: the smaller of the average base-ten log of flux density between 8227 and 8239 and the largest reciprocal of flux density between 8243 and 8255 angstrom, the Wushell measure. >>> 0.0723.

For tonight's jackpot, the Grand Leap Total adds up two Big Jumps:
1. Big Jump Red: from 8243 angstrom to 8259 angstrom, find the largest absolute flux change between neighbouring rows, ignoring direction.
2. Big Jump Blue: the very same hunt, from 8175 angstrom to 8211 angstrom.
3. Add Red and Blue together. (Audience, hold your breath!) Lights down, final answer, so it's 1.72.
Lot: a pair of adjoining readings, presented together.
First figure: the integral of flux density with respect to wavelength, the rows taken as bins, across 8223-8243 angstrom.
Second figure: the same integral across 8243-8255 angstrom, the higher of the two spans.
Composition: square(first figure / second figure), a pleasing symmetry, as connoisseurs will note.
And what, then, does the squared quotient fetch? 2.5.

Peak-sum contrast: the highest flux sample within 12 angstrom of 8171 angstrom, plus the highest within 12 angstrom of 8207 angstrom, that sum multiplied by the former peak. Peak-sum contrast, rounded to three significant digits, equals 406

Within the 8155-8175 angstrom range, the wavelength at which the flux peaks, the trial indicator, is 8169.0 angstrom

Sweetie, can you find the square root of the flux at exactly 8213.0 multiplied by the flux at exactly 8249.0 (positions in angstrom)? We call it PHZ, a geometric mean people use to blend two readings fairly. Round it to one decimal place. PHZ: 13.8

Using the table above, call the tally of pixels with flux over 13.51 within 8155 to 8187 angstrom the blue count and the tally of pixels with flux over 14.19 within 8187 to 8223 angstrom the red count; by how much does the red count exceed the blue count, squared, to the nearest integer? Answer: 49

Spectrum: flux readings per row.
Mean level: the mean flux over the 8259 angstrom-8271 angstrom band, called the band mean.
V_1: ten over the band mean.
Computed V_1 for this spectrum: 0.715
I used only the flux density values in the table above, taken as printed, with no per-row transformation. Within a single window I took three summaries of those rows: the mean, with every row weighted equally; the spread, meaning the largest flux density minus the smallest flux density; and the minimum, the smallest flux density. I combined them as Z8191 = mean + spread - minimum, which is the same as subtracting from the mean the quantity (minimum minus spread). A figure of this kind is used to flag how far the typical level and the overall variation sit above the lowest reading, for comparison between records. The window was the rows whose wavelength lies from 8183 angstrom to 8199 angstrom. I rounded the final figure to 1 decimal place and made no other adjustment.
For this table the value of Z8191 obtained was 1.9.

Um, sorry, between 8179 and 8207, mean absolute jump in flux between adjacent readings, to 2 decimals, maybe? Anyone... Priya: 0.51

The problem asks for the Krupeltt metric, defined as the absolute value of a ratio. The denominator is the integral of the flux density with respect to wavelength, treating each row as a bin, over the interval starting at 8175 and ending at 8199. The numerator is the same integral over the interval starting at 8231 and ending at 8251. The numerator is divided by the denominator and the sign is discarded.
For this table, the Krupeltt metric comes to 0.85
